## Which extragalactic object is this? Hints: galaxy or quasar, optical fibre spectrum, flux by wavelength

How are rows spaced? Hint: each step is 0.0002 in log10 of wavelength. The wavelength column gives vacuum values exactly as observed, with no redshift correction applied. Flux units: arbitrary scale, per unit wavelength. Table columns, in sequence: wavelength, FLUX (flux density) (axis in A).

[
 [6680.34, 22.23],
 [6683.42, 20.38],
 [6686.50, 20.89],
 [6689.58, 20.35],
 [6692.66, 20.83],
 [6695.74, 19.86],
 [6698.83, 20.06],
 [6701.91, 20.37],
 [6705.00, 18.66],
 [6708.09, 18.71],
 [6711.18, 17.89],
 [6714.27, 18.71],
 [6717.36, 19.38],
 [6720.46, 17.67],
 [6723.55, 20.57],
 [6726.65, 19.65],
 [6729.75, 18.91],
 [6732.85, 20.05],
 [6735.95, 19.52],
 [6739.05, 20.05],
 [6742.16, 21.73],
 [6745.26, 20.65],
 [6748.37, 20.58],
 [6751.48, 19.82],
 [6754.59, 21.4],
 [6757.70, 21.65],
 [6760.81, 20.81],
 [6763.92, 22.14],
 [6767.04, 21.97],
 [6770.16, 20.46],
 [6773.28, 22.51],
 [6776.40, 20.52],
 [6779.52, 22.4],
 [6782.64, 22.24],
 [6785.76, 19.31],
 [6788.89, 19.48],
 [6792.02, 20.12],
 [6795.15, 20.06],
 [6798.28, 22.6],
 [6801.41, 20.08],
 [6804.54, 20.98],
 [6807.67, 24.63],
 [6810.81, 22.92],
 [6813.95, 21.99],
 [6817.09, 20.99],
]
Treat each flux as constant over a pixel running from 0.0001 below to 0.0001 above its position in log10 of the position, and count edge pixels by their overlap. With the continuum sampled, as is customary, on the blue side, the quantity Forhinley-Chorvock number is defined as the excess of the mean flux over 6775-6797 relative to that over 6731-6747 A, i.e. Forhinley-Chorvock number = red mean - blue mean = 0.2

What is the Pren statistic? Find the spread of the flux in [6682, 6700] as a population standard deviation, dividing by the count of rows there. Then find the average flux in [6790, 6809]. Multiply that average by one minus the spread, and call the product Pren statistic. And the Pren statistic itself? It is 13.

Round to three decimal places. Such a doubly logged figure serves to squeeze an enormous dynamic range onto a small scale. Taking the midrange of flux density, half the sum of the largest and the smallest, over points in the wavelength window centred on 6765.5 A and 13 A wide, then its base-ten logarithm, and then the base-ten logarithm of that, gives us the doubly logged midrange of 0.123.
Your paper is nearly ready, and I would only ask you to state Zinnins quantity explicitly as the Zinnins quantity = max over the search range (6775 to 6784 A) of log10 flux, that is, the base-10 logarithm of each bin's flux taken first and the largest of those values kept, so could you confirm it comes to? 1.35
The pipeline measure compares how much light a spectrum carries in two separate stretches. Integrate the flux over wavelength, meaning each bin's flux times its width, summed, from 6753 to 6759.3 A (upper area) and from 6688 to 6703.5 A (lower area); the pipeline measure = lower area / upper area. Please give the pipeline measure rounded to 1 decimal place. 2.3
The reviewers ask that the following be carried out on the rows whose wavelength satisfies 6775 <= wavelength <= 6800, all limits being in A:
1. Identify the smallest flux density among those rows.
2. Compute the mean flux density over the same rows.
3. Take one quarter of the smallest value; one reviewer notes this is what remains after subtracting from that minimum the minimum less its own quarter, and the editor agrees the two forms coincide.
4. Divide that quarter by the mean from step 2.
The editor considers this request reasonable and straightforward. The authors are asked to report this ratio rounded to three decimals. 0.232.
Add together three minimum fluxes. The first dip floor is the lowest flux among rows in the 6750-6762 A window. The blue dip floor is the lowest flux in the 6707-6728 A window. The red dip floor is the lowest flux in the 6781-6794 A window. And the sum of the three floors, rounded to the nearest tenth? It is 56.8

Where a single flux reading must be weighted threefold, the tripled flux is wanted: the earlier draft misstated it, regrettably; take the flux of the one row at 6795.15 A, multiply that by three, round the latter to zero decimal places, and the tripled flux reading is 60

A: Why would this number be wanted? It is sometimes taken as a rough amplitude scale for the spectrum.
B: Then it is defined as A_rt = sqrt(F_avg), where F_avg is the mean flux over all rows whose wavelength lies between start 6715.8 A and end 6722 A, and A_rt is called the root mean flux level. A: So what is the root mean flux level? 4.30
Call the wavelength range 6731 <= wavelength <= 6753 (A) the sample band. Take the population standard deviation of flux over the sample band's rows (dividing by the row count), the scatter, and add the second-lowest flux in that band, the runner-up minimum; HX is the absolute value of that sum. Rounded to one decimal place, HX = 20.5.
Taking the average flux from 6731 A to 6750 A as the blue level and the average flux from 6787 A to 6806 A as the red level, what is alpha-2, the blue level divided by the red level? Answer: 0.99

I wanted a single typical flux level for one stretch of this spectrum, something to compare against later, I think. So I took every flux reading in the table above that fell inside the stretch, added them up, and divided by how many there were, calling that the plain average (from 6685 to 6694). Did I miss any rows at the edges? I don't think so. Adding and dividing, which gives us 20.7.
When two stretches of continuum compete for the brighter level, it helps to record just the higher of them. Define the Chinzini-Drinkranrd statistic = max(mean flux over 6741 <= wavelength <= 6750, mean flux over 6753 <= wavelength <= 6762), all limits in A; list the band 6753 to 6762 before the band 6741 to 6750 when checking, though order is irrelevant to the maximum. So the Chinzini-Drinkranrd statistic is 21.3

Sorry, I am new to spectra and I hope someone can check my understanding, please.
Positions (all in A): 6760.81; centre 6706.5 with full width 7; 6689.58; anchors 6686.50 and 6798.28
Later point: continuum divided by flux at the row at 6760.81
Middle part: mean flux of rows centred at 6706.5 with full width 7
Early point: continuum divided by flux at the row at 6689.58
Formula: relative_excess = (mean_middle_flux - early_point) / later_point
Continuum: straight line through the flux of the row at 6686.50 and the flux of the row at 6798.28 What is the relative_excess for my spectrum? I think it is 16.7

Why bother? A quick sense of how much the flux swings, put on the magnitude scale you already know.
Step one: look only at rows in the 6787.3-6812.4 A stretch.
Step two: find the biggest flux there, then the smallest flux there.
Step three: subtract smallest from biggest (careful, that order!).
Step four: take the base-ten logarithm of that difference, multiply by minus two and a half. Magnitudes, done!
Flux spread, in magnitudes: -1.8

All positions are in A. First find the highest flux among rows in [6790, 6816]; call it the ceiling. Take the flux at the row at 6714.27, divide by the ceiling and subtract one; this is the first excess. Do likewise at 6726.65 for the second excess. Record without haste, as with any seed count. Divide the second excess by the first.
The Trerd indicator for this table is 0.84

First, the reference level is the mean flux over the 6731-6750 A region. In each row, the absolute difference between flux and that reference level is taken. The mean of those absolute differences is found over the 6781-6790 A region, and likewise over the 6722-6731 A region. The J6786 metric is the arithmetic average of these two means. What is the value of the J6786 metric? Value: 1.05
